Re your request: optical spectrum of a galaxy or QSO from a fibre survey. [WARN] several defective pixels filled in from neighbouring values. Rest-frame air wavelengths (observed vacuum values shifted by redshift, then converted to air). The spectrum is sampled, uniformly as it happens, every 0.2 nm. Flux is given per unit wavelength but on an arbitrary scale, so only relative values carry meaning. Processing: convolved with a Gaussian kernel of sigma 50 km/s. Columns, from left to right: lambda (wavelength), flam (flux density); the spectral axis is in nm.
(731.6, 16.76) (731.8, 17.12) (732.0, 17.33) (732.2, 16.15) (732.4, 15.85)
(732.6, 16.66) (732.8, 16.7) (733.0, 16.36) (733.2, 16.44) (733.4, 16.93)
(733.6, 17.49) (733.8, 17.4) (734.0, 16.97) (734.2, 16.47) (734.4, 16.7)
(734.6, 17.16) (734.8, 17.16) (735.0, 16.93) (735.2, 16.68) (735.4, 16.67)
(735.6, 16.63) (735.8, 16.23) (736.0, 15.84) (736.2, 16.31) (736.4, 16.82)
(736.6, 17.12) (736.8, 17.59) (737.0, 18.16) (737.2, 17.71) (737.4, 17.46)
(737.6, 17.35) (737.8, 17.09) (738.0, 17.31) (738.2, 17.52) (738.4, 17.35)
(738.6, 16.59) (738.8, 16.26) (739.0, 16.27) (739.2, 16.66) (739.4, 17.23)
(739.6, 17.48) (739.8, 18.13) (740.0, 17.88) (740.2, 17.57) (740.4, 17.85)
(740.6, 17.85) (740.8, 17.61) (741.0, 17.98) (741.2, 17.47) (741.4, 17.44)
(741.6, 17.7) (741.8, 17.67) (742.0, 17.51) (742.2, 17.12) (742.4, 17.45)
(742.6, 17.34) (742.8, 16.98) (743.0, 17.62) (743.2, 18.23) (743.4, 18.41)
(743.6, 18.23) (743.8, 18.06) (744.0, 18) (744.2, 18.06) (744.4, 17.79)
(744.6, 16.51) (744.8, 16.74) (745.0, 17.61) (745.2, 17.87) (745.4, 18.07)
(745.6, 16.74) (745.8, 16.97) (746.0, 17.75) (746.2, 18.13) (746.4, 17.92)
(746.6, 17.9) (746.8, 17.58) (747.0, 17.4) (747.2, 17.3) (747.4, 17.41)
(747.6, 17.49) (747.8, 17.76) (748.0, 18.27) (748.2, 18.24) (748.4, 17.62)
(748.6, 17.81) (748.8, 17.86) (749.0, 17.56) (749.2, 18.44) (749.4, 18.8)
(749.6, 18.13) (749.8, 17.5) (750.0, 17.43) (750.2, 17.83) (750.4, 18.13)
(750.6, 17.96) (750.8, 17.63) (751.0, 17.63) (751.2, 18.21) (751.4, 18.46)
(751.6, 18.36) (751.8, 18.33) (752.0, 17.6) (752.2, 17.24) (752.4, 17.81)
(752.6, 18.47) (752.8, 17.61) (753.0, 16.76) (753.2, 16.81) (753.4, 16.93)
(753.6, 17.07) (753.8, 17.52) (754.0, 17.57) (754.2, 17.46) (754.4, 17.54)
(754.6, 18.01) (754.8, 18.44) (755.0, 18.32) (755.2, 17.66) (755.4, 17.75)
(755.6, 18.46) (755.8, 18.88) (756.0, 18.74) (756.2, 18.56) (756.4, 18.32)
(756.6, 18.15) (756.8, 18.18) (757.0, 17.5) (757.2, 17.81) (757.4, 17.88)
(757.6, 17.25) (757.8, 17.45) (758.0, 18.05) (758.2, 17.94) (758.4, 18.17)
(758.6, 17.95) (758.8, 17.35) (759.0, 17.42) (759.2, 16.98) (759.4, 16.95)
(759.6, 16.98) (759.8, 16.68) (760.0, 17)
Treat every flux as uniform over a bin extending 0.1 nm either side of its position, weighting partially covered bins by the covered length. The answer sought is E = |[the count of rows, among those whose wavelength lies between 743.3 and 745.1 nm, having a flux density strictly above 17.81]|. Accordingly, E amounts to 5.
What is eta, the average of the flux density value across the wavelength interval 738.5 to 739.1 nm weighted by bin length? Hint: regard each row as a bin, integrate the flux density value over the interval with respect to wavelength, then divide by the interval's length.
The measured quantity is 16.4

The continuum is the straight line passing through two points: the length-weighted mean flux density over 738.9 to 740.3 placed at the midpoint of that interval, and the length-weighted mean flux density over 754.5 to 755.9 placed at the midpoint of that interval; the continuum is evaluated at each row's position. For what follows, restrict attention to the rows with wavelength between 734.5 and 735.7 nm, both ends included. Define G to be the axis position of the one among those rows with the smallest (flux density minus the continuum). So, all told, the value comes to 735.6 nm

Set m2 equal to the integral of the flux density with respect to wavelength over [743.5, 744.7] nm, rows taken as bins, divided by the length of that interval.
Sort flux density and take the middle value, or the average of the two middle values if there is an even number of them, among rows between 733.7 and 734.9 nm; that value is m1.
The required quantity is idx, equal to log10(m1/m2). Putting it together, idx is -0.018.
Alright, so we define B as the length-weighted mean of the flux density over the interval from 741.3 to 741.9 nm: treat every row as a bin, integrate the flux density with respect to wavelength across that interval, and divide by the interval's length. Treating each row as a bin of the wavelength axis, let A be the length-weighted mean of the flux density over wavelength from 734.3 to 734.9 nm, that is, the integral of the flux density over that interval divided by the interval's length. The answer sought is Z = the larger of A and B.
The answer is 17.6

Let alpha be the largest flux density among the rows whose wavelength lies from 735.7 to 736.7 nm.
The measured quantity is 17.12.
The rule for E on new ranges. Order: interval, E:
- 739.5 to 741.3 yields 5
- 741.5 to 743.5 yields 2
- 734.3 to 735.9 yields 0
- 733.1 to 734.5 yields 0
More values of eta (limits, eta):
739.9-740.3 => 17.7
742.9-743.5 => 18.1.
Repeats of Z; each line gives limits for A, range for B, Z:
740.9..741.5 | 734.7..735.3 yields 17.6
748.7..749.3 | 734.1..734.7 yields 18.0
